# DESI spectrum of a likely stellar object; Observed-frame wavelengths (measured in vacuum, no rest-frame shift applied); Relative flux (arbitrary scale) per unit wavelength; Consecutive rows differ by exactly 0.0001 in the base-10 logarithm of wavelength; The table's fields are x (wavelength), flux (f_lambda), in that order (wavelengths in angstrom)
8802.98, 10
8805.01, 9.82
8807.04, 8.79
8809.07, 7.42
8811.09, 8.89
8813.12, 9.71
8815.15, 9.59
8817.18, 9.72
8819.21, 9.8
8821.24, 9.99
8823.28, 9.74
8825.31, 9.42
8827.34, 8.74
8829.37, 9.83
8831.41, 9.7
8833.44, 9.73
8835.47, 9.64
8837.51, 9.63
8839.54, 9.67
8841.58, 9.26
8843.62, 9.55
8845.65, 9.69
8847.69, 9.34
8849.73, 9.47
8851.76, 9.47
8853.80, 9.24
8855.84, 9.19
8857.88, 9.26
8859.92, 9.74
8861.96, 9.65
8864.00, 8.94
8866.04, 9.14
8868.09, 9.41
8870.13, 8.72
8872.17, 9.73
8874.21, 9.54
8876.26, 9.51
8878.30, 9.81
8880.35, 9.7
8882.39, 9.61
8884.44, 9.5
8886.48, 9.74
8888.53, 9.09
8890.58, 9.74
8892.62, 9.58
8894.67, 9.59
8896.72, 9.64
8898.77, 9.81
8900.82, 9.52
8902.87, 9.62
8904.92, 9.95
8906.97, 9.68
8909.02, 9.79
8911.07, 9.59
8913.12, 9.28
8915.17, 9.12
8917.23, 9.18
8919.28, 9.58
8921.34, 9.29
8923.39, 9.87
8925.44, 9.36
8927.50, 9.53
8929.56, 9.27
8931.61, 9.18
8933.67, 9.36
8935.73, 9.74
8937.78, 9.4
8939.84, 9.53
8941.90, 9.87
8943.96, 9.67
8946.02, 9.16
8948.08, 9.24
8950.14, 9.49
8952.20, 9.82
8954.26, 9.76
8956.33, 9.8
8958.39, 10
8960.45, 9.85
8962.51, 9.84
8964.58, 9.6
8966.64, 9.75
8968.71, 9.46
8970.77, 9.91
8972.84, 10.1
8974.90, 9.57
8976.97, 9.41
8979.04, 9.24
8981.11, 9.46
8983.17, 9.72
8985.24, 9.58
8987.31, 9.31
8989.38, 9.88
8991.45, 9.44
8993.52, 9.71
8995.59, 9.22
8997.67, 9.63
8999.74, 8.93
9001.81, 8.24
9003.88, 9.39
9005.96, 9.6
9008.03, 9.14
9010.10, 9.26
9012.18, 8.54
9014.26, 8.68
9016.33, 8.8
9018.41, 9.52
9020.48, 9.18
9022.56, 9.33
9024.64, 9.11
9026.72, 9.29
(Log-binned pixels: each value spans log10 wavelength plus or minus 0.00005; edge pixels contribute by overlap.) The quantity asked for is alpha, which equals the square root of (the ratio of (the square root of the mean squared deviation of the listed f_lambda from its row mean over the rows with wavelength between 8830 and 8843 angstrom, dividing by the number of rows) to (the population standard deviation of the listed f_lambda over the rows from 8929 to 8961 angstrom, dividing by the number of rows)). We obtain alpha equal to 0.8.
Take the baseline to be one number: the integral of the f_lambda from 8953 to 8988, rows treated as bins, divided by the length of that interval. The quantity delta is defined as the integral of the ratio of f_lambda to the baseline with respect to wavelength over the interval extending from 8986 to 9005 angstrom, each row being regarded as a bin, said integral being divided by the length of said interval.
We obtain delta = 0.96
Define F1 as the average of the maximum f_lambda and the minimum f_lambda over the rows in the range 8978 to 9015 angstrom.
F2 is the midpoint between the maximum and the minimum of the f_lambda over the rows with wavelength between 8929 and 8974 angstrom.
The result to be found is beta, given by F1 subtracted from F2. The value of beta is 0.6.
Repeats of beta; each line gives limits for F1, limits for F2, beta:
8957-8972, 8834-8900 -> -0.5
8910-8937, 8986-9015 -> -0.4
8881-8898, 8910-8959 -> 0.1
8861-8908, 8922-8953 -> 0.2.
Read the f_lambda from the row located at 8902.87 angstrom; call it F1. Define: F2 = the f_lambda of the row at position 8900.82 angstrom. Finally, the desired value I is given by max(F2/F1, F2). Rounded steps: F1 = 9.62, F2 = 9.52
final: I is 9.52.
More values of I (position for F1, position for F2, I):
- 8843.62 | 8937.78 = 9.40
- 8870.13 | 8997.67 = 9.63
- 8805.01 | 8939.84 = 9.53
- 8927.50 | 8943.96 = 9.67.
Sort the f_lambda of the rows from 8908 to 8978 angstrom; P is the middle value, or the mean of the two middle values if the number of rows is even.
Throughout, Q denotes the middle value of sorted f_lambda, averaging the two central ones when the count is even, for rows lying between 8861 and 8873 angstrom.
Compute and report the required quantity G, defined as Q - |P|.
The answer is -0.30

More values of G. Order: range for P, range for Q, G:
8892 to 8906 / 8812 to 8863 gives 0.02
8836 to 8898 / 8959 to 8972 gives 0.25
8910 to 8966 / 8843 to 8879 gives -0.06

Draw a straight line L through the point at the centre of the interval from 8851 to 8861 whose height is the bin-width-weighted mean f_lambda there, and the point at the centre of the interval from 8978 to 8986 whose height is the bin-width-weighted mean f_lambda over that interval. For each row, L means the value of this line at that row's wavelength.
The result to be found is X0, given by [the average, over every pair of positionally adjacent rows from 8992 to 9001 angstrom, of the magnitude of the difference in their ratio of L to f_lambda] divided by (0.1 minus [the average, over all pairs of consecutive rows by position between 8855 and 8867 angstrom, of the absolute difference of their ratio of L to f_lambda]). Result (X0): 0.87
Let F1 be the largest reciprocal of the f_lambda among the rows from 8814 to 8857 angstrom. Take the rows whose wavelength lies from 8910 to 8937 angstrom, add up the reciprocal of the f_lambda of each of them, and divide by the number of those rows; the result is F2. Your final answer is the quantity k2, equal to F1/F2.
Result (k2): 1.08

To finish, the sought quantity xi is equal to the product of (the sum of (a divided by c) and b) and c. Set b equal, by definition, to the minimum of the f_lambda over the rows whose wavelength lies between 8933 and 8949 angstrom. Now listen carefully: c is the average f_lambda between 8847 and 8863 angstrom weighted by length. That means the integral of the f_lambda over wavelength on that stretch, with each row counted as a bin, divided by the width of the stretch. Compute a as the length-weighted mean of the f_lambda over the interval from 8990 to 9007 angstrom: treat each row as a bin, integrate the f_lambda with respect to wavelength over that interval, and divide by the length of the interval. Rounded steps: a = 9.28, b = 9.16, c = 9.42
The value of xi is 96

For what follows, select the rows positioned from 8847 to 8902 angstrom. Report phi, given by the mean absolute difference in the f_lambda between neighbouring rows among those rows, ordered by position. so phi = 0.27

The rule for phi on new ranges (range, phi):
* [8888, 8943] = 0.25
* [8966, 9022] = 0.39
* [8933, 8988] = 0.23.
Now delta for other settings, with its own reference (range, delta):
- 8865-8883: 0.98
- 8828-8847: 0.99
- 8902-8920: 0.99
